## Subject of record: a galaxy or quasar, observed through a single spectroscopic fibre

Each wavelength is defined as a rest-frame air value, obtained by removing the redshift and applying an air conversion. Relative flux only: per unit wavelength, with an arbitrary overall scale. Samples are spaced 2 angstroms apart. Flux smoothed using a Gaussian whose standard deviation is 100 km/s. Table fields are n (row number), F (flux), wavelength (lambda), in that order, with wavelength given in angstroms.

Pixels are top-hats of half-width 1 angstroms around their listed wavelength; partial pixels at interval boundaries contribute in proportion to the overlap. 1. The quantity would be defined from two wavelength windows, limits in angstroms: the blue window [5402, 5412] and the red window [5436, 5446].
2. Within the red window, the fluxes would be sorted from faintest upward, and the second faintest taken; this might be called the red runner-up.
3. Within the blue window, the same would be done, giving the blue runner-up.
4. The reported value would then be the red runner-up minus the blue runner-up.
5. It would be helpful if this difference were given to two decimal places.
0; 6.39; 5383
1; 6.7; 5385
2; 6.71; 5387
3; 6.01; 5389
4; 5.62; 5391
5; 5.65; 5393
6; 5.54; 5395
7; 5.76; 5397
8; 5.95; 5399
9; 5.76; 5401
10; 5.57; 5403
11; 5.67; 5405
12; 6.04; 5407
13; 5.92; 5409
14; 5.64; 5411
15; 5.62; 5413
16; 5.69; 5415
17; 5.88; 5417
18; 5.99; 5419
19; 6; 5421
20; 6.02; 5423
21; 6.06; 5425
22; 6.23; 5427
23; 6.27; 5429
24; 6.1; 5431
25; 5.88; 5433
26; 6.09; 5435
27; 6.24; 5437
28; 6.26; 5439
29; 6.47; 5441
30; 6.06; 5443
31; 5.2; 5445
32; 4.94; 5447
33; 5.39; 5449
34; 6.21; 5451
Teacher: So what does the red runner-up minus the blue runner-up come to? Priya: 0.42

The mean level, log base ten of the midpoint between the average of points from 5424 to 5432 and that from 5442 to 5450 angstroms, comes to 0.762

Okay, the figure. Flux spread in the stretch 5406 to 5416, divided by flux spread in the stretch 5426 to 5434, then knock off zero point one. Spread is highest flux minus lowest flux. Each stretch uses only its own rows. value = 1.0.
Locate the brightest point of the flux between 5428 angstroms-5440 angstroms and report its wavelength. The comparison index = 5429 angstroms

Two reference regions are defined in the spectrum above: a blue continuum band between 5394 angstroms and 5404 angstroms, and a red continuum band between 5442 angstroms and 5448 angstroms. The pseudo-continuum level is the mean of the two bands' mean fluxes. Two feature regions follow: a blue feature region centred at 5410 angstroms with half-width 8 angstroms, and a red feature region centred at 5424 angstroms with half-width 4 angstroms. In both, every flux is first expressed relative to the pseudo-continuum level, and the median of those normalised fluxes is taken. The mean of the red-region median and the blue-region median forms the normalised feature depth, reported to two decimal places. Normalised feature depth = 1.05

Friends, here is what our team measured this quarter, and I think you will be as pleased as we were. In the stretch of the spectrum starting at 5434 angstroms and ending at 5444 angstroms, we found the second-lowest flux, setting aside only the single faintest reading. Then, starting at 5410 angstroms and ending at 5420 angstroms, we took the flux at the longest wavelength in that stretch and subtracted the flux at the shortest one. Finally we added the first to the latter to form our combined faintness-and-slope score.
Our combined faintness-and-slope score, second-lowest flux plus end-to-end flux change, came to 6.44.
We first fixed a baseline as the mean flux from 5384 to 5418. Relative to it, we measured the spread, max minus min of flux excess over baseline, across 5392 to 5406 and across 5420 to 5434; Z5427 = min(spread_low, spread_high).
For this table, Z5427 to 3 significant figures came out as 0.390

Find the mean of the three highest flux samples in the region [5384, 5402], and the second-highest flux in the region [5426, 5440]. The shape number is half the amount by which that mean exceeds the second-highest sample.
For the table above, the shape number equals 0.11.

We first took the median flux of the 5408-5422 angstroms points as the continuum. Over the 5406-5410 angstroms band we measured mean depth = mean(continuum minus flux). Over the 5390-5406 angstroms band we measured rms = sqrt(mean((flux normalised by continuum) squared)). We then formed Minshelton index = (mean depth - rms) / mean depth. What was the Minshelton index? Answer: 11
